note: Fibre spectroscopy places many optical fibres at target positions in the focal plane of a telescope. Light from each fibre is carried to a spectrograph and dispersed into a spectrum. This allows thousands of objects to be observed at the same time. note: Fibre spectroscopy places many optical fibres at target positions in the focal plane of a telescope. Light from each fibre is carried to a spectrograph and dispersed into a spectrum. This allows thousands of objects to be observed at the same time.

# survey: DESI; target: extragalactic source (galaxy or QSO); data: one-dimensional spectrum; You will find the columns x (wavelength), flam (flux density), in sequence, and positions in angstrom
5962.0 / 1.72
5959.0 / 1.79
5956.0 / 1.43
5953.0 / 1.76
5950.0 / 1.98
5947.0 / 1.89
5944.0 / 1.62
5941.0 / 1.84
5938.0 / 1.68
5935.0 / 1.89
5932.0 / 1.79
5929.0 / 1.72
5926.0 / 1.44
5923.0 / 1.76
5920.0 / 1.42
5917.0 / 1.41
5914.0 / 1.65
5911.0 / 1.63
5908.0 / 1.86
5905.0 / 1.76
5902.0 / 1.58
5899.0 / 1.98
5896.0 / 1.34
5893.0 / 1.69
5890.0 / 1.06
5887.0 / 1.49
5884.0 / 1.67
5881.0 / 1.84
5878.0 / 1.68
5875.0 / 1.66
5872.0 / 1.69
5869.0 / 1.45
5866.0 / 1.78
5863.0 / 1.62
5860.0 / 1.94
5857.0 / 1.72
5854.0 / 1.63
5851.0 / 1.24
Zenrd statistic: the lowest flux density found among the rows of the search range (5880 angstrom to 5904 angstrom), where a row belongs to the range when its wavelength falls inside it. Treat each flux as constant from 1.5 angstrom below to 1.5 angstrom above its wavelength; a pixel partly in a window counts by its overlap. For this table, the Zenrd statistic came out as 1.06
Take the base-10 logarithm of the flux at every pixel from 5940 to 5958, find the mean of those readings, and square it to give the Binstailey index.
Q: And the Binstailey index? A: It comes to 0.058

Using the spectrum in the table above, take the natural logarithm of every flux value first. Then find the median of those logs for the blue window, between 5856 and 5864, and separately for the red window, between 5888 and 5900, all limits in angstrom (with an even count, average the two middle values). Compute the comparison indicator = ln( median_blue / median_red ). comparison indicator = 0.3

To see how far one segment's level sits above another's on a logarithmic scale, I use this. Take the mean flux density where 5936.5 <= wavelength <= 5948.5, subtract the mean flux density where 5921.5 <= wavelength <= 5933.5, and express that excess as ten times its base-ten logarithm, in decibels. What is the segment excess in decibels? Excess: -11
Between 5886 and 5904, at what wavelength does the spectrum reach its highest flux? 5899.0 angstrom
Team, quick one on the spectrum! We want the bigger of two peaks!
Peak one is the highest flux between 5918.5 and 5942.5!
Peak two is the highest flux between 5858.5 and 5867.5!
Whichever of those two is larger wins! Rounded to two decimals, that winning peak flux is 1.94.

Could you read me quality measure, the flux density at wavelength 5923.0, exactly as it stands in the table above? 1.76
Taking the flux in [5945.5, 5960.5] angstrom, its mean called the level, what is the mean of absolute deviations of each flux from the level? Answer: 0.140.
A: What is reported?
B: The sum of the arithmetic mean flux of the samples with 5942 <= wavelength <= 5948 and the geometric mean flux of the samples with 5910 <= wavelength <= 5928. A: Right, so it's 3.30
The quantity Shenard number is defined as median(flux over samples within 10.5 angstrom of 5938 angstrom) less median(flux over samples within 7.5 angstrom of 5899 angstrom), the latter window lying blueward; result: 0.10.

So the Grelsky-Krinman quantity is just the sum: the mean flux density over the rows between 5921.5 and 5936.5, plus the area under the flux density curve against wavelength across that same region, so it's 28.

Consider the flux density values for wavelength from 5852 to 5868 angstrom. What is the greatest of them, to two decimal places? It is 1.94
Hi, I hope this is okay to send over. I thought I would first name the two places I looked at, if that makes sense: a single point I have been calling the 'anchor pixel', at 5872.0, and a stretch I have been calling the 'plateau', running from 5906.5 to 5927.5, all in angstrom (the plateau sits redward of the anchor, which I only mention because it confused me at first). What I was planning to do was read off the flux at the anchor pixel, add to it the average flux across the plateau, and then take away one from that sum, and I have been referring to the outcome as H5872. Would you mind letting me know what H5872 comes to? 2.29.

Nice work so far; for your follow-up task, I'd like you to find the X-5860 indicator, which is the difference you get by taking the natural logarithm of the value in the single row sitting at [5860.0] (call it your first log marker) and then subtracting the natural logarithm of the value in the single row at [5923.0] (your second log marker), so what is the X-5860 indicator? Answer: 0.10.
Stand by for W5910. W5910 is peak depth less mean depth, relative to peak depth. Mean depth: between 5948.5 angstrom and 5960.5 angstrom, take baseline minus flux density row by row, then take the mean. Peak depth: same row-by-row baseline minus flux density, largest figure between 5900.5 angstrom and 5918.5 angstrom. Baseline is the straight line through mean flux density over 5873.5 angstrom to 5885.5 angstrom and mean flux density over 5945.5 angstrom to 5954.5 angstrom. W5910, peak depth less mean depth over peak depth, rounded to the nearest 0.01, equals 0.62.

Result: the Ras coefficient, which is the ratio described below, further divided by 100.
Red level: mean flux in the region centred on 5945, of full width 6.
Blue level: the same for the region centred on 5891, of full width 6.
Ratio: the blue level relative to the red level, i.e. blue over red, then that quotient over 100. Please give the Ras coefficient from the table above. 0.0078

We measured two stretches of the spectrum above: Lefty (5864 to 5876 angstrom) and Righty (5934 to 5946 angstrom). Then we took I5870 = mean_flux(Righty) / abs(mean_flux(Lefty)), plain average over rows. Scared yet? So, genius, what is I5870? 1.07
